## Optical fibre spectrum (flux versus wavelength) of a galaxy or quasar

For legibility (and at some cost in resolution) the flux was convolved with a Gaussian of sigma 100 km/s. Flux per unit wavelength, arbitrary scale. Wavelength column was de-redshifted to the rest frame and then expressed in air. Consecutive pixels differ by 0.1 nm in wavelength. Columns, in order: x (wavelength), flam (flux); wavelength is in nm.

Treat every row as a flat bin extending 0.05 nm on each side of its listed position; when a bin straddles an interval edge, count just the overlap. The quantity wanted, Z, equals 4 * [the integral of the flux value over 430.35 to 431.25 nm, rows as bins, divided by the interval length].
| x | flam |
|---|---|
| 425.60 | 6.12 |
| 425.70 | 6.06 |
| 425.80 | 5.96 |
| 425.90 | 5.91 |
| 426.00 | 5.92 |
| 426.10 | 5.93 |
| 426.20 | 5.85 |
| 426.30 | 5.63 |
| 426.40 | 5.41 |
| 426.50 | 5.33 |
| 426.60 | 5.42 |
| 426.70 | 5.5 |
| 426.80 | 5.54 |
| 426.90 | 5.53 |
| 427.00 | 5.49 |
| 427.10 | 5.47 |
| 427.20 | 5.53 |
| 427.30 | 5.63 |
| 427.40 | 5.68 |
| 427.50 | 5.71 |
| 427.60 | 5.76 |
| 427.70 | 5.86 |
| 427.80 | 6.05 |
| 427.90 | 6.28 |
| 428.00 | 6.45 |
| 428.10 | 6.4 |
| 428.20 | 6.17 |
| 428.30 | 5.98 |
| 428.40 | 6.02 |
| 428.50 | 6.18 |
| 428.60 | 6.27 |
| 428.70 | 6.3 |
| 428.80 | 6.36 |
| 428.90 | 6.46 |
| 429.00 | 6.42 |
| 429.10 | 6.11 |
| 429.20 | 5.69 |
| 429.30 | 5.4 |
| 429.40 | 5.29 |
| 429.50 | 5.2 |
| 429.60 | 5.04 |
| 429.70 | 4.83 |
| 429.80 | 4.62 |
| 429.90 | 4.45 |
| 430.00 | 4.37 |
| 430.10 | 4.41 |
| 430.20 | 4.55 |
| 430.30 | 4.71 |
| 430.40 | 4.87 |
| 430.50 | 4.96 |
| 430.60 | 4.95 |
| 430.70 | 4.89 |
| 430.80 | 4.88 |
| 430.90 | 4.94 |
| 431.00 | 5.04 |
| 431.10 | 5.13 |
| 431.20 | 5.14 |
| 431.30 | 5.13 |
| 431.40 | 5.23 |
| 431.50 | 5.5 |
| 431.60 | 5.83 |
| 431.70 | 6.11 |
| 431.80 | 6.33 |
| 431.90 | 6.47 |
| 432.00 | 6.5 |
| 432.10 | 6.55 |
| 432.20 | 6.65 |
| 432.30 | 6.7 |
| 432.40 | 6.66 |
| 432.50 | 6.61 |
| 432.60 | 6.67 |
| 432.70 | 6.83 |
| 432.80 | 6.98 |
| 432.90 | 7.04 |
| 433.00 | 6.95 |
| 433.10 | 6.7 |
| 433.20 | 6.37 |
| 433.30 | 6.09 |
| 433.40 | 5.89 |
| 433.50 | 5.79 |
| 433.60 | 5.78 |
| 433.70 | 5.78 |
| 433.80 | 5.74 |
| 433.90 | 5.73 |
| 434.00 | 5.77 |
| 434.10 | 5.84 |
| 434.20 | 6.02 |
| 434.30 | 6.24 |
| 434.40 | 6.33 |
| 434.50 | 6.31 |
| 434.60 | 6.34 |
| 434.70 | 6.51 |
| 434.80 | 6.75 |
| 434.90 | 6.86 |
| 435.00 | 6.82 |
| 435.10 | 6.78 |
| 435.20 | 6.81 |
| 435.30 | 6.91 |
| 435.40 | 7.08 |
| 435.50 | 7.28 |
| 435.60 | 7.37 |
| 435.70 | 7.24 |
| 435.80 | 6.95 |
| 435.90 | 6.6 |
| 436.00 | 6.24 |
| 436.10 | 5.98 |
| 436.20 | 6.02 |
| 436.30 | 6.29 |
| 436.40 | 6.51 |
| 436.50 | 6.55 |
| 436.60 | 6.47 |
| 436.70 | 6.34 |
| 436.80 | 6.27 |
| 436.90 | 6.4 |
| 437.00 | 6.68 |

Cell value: 19.9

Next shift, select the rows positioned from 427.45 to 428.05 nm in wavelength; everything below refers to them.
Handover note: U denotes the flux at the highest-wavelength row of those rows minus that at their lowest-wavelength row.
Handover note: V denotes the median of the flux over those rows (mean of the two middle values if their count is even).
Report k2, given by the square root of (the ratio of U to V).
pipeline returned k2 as 0.35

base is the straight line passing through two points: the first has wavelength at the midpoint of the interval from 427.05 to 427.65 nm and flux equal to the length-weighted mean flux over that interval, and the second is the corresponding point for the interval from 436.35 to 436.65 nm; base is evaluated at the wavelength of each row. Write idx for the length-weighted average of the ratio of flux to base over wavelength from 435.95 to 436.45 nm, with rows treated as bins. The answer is 0.96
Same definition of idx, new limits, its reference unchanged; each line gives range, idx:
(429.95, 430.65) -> 0.79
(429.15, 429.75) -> 0.90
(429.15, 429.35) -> 0.95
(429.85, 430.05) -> 0.75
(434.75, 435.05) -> 1.07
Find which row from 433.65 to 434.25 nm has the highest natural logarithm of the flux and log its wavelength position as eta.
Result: 434.20 nm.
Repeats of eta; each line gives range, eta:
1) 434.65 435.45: 435.40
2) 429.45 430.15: 429.50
